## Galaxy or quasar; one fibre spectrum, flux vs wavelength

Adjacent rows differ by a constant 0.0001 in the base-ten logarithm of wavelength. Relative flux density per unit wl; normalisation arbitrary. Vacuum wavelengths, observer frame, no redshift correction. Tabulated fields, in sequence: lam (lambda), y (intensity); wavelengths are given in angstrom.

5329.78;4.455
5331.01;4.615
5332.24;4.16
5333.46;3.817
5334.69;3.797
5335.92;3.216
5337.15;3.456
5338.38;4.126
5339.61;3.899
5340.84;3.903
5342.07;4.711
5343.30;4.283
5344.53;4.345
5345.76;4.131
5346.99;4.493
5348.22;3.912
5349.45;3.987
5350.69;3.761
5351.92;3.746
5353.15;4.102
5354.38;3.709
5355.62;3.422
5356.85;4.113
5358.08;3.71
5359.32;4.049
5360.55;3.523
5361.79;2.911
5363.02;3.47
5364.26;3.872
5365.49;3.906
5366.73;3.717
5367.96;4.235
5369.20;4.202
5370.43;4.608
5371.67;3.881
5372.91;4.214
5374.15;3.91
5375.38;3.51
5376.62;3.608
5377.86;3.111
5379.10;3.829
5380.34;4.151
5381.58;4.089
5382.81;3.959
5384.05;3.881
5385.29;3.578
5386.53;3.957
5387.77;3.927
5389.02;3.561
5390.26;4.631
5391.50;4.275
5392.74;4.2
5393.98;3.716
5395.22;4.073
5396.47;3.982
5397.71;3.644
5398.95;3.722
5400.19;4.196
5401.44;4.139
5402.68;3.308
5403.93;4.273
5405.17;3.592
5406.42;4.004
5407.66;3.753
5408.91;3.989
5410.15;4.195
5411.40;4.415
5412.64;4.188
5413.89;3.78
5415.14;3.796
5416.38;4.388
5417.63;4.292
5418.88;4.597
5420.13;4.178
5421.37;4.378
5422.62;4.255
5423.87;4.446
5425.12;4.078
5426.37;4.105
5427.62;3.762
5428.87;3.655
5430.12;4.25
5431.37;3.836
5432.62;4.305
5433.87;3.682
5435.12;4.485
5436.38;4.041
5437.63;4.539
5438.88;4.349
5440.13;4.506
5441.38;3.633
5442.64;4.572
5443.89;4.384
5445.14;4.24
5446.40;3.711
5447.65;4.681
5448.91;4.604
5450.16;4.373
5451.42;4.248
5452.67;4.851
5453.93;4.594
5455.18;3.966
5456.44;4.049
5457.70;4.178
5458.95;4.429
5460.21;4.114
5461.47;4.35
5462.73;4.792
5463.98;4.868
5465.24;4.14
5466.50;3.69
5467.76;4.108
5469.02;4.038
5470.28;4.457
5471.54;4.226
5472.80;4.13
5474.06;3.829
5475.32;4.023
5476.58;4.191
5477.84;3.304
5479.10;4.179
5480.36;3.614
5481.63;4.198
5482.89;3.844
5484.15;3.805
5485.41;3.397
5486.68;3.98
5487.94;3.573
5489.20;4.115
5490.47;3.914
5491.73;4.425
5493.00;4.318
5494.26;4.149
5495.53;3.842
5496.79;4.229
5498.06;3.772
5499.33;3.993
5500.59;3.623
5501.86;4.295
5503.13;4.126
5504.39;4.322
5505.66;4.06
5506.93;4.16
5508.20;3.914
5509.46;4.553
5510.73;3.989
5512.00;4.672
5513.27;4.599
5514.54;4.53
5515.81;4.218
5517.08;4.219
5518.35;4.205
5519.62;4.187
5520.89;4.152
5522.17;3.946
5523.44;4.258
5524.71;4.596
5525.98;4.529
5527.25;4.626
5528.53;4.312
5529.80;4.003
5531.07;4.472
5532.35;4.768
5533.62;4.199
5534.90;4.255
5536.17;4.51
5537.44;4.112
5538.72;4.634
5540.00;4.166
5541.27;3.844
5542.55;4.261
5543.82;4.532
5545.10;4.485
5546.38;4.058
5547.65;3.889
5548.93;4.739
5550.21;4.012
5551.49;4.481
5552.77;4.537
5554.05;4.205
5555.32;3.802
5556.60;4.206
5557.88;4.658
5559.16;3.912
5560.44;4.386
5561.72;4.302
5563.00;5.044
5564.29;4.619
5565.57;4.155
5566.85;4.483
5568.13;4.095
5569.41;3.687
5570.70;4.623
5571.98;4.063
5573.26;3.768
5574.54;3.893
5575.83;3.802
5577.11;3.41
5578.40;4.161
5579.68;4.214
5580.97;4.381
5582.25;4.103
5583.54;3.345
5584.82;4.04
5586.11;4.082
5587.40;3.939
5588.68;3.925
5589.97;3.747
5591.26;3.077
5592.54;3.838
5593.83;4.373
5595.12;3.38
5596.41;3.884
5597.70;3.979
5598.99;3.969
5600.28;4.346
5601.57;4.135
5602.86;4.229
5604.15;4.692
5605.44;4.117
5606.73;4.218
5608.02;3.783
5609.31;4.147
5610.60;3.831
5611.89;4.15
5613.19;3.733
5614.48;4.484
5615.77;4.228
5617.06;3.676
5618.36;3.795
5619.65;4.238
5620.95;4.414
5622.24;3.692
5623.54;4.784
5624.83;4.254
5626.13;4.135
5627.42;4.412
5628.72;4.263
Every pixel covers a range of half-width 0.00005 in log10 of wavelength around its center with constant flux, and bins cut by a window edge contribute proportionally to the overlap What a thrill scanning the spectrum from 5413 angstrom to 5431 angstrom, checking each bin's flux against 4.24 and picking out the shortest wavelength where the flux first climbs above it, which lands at 5416.38 angstrom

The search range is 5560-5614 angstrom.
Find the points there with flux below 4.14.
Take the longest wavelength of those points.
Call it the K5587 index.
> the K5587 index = 5613.19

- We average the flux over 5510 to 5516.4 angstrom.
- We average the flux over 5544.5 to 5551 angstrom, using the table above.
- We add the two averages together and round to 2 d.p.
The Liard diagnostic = 8.64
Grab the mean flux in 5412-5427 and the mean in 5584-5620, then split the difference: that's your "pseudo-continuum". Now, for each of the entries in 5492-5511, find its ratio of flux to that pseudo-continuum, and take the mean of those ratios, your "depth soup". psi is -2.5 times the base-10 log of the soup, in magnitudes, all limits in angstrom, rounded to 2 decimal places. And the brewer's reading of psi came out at 0.00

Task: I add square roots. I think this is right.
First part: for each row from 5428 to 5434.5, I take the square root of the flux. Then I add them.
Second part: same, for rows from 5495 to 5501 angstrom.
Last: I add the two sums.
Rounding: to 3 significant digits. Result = 19.8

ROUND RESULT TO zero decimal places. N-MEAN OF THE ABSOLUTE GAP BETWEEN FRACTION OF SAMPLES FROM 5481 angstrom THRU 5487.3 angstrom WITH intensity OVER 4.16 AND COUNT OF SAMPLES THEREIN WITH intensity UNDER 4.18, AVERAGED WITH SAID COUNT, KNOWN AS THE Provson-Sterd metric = 4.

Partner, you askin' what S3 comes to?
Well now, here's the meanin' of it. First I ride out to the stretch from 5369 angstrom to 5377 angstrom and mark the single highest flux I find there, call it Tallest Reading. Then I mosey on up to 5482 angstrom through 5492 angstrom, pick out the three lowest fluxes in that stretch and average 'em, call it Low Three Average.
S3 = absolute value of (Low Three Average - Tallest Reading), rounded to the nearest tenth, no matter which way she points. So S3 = 1.0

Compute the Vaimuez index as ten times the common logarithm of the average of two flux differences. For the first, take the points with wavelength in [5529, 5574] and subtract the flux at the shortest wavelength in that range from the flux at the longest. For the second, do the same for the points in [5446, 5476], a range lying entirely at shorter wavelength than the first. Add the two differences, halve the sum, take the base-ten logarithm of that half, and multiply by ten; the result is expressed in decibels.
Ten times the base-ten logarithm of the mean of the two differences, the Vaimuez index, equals -14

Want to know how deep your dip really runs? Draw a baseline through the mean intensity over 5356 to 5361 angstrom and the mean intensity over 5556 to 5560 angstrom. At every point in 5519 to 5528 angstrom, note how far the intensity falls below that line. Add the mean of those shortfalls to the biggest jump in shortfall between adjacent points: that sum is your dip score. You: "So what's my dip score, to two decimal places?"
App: 0.20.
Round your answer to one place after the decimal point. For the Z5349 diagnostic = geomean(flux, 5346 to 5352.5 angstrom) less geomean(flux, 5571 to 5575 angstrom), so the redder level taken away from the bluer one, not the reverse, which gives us 0.1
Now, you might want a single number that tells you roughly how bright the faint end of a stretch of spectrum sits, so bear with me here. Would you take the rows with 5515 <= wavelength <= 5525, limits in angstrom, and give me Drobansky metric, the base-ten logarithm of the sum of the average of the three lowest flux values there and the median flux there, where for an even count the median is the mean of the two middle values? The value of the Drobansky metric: 0.919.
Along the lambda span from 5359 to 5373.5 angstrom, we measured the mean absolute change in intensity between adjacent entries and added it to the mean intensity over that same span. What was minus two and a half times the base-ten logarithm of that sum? -1.58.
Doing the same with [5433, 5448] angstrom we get -1.69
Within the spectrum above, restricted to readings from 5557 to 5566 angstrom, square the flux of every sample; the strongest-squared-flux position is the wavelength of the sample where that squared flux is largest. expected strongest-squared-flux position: 5563.00 angstrom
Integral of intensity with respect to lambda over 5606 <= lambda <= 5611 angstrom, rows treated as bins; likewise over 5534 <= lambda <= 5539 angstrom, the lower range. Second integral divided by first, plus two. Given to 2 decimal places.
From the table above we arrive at 3.08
